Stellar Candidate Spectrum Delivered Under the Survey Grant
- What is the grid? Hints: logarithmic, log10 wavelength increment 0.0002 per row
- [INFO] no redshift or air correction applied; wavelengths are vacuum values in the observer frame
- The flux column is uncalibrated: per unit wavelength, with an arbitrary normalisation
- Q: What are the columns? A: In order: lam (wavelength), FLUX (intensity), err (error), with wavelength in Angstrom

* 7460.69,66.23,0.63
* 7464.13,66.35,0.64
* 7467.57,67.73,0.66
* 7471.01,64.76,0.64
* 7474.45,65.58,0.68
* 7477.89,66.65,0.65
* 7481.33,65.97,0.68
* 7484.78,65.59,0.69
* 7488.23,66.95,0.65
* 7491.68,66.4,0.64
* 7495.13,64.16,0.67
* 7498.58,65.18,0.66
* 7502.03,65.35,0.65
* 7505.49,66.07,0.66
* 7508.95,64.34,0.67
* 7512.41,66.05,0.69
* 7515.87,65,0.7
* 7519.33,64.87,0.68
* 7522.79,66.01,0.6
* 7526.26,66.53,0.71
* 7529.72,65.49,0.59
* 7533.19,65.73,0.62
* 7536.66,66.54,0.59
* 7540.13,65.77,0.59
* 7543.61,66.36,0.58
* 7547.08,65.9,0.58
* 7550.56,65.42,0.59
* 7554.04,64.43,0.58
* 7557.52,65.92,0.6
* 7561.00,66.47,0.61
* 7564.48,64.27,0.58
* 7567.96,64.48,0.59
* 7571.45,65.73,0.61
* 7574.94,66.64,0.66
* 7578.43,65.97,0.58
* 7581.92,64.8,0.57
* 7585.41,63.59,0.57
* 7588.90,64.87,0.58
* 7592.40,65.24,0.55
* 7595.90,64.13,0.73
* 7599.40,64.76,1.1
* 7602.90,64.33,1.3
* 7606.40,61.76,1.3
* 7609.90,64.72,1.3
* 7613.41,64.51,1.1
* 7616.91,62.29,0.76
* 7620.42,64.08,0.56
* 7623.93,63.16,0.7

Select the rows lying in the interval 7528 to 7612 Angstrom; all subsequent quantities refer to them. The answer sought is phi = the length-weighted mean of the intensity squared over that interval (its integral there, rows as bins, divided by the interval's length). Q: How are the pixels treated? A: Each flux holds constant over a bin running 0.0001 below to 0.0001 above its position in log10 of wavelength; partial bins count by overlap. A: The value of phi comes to 4243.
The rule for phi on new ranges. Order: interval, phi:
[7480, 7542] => 4312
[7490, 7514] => 4272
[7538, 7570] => 4286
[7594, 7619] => 4072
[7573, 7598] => 4230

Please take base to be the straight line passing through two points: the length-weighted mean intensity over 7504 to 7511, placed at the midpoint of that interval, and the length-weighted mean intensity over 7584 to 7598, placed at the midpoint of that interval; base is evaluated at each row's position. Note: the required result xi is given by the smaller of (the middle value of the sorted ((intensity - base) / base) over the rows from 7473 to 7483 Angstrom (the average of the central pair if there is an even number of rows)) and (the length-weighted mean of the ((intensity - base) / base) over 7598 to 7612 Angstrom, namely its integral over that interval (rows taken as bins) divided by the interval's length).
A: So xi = -0.007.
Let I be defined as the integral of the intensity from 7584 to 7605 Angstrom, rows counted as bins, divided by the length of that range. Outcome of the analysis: 64.45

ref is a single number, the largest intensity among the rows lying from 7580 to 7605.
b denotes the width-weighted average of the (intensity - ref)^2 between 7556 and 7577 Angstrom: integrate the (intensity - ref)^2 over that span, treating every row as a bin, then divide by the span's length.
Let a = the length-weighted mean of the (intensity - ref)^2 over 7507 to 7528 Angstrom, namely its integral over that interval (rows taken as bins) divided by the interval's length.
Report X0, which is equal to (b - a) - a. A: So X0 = -0.4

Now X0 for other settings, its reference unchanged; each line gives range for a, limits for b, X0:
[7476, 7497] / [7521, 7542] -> -1.9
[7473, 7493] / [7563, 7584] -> -1.6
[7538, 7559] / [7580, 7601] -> -0.3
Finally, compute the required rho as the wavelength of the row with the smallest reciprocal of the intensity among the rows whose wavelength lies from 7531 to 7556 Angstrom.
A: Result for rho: 7536.66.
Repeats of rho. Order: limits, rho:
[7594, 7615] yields 7599.40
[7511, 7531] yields 7526.26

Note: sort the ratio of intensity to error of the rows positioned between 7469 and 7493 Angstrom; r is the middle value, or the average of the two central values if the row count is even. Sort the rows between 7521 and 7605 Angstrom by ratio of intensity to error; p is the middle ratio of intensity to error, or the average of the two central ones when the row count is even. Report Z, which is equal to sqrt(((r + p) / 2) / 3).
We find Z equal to 5.94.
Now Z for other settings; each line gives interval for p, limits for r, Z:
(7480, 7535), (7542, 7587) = 5.90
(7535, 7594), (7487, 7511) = 5.94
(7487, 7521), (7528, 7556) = 5.90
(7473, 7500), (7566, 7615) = 5.81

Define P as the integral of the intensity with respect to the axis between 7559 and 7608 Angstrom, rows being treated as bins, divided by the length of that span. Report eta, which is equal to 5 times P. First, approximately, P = 64.8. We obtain 324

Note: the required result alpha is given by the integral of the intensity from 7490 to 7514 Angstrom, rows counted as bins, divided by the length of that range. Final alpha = 65.4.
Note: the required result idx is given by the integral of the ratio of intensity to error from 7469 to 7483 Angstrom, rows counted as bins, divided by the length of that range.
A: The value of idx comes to 99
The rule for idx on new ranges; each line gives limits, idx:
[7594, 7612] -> 59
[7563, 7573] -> 109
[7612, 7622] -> 85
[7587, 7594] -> 115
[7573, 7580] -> 107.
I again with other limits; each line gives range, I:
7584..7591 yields 64.31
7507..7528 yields 65.49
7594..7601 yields 64.42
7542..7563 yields 65.74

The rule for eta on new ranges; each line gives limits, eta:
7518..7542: 329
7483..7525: 327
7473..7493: 331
